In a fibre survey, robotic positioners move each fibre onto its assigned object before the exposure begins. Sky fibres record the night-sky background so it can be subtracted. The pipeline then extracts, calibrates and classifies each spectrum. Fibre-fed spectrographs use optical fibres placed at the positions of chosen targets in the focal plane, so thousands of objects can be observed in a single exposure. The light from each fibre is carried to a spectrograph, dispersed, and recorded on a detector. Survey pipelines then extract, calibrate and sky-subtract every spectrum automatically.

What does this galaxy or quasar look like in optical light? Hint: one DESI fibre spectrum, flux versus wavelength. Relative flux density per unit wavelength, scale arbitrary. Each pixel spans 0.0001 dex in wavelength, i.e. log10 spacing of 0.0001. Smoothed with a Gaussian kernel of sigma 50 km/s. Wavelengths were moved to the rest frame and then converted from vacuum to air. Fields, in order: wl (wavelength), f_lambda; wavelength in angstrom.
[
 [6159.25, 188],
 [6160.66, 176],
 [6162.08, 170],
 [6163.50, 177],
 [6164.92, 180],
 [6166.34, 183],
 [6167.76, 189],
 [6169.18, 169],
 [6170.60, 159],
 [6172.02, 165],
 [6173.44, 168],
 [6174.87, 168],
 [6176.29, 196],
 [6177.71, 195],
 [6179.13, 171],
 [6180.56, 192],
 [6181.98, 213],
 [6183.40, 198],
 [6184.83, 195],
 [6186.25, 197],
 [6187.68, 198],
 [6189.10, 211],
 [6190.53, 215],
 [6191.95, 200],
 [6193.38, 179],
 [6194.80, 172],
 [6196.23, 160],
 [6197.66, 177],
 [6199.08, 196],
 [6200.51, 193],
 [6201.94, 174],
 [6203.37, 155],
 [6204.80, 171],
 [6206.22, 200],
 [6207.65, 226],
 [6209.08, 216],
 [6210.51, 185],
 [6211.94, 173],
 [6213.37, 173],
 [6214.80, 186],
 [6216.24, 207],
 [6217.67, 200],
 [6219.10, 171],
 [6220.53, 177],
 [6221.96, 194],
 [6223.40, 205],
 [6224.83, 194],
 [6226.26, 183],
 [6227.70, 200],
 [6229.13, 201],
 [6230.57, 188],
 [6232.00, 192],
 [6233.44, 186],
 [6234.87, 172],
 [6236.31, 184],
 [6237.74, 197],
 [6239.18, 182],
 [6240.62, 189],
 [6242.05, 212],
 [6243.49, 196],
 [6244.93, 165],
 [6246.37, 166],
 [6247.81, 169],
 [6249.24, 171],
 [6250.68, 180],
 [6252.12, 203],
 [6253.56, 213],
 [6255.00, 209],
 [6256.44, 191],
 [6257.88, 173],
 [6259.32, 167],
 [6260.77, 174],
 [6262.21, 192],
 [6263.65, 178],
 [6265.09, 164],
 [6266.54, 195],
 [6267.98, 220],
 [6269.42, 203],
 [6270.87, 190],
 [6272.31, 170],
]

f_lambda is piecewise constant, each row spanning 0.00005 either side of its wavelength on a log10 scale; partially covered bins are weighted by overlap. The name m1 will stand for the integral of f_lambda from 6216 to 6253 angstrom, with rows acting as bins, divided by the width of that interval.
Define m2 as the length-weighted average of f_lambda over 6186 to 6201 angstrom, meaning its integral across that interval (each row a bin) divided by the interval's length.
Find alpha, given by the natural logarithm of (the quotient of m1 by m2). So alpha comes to -0.01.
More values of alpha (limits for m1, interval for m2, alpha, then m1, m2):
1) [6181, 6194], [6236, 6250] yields 0.09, 201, 183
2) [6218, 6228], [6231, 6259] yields 0.01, 189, 187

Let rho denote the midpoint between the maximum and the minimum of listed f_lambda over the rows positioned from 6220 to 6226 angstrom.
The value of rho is 191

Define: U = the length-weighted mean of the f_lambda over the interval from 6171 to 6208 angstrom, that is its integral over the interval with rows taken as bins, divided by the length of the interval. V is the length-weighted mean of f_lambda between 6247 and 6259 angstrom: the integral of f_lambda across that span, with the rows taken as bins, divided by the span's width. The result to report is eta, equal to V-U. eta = 1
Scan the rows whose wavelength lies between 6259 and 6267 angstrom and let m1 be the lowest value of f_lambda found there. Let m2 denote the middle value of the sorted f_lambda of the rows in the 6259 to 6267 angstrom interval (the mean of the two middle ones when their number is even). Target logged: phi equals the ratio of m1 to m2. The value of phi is 0.93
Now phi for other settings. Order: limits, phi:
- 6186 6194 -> 0.90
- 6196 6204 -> 0.88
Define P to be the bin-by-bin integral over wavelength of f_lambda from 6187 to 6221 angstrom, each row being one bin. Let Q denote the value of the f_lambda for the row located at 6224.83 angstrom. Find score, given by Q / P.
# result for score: 0.030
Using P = 6400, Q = 194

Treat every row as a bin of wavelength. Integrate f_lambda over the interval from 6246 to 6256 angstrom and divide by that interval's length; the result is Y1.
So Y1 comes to 188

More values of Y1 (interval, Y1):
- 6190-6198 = 183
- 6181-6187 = 200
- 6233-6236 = 179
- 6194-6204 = 176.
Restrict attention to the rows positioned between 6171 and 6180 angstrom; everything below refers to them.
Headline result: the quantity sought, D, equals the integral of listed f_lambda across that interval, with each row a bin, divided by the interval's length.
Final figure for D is 177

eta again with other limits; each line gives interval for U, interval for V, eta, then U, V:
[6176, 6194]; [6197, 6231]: -8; 197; 189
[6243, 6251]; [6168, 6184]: 8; 174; 181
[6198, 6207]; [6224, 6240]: 7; 182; 189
